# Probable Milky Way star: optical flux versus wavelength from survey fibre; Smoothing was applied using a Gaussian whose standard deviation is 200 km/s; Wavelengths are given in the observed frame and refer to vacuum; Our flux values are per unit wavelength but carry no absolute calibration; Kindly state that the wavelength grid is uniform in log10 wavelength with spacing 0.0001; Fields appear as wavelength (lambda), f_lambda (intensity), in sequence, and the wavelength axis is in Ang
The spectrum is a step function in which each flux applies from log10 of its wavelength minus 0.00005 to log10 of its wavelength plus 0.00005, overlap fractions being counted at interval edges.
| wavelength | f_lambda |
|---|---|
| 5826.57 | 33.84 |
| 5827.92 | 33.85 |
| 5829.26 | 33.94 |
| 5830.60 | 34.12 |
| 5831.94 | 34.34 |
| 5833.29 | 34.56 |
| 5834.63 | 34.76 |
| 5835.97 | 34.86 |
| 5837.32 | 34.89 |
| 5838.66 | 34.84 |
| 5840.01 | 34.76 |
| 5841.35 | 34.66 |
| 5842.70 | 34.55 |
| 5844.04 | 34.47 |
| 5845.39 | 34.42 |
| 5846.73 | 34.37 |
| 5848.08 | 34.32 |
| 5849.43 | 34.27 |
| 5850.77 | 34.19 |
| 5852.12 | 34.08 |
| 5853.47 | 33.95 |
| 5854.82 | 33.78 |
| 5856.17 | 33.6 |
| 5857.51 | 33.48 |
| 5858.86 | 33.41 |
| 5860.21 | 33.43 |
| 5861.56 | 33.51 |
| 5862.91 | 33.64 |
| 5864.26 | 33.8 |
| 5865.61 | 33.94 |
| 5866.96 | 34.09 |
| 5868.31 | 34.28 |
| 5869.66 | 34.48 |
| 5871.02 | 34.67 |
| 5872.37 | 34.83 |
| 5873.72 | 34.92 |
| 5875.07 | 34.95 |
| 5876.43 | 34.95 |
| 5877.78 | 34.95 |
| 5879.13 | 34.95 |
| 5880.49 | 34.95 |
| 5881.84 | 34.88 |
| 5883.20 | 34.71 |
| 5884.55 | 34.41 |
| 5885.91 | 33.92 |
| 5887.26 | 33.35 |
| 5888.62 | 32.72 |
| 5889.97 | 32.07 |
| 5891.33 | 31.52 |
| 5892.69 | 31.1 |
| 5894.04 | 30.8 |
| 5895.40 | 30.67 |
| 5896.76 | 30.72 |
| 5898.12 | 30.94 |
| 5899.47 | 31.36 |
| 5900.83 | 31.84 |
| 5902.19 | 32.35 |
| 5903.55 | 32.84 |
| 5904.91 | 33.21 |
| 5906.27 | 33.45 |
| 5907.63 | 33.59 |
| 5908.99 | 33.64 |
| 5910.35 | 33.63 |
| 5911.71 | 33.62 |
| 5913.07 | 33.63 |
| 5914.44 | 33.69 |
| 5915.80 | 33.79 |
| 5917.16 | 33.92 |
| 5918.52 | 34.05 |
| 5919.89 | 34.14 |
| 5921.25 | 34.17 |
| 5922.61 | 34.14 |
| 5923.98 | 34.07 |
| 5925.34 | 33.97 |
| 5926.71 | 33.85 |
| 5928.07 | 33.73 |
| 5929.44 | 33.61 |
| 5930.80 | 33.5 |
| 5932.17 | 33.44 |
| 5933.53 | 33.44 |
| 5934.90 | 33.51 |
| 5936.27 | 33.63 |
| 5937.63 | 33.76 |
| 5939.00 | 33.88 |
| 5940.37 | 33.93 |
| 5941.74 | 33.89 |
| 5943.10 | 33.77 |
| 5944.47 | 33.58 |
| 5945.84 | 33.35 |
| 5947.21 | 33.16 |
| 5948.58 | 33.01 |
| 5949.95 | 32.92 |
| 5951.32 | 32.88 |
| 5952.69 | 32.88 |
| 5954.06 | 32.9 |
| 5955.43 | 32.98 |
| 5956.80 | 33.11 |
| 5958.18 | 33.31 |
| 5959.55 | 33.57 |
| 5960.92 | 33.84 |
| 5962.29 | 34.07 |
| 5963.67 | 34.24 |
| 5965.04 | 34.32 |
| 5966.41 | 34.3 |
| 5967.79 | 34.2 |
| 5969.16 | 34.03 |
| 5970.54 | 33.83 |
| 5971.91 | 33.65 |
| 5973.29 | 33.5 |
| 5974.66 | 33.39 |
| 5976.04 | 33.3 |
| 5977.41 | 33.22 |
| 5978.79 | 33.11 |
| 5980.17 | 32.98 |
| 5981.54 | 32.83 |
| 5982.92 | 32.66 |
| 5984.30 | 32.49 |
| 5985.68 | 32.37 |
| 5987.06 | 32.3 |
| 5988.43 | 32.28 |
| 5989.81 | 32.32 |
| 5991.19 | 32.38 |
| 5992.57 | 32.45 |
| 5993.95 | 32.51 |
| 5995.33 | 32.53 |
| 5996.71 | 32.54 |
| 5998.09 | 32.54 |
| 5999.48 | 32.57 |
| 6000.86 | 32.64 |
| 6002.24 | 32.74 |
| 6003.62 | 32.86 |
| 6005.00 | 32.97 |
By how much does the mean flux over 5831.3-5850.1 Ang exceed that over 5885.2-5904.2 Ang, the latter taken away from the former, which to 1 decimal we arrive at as 2.7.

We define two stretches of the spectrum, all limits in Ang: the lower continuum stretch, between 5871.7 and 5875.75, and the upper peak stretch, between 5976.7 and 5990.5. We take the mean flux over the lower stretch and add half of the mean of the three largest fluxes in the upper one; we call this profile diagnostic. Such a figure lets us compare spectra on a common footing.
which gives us 51.5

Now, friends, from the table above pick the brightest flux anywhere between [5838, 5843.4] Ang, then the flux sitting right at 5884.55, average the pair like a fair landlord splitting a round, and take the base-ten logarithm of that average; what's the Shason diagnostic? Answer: 1.54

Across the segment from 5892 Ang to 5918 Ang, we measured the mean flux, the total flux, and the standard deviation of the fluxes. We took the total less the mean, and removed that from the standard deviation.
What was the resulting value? -585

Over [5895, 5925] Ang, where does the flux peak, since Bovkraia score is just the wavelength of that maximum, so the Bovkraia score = 5921.25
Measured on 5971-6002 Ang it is 5971.91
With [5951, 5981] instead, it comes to 5965.04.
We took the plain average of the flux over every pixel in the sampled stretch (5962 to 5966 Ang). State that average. 34.2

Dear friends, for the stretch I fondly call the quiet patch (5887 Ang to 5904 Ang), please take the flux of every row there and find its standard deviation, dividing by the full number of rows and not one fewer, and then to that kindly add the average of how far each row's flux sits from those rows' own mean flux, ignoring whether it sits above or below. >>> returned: 1.61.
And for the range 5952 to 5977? 0.90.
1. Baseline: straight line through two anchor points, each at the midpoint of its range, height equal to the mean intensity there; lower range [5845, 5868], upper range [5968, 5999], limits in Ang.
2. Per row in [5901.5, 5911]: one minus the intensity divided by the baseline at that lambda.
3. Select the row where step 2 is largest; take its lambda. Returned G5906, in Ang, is 5902.19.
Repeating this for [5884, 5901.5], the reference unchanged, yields 5895.40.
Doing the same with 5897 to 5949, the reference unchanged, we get 5898.12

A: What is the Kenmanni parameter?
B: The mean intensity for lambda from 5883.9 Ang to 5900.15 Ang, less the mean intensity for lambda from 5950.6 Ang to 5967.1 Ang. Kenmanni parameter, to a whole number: -2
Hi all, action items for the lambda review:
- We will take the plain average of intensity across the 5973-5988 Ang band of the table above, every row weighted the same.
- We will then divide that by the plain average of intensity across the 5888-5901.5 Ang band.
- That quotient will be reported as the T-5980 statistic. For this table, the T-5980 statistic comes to 1.049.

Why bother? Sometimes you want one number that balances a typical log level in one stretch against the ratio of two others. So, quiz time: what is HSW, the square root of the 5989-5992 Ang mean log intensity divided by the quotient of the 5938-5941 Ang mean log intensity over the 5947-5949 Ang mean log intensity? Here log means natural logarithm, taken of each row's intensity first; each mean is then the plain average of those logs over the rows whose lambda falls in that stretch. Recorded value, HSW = 1.86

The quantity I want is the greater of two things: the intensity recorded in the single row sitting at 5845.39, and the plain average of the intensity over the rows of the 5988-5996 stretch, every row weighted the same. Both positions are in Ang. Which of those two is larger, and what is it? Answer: 34.4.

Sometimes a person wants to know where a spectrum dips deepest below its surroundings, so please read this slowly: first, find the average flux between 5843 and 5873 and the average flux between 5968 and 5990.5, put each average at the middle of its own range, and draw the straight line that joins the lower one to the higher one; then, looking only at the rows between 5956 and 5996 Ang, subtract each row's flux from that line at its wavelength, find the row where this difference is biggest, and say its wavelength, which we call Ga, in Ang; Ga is 5988.43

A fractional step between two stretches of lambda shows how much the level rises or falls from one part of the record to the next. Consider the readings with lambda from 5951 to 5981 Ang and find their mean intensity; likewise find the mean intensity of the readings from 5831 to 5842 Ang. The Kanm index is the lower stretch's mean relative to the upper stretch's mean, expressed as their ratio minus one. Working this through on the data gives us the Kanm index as 0.035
